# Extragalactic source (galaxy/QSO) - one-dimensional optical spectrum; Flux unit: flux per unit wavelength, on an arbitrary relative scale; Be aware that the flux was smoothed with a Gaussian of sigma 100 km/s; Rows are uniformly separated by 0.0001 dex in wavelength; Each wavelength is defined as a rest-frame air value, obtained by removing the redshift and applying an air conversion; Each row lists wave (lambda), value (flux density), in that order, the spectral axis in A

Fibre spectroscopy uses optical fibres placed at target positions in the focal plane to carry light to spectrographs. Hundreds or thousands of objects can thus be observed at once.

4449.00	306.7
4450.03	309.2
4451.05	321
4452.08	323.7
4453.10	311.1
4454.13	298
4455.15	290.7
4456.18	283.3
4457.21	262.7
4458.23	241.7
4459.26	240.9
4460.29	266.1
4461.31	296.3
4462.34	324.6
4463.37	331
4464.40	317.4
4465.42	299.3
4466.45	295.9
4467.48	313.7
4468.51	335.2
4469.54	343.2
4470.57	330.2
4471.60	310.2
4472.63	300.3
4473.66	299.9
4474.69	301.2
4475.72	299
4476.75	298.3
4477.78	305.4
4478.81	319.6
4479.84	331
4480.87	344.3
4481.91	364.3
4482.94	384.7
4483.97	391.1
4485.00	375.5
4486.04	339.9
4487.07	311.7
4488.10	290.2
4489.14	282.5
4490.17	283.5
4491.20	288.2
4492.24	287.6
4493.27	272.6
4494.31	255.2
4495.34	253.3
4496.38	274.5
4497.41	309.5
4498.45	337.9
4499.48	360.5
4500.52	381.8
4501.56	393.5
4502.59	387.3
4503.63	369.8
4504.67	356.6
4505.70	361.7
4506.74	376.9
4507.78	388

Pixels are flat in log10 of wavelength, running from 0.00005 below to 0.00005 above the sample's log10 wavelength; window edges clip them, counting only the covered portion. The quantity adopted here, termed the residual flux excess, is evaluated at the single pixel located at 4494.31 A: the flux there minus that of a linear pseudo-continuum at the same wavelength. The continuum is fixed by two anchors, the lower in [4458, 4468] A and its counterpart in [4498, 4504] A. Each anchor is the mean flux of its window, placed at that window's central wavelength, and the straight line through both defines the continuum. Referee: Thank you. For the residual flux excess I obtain -103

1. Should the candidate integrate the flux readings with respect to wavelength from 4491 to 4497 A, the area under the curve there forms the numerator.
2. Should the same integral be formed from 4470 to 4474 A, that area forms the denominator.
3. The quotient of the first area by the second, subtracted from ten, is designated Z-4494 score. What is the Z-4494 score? 8.7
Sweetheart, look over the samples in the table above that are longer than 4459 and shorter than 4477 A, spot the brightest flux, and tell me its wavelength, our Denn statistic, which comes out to 4469.54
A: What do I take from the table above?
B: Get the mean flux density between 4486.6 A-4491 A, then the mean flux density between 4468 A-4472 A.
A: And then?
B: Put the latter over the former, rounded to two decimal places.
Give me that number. 1.13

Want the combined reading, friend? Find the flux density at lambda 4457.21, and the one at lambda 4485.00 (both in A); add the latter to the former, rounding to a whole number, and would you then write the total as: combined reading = 638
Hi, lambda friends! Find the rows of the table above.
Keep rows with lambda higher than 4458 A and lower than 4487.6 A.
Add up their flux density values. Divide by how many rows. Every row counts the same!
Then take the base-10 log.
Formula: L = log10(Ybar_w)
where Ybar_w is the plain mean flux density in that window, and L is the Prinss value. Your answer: 2.50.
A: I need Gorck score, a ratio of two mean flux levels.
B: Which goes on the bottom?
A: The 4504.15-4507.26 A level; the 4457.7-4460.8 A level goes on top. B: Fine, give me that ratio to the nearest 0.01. 0.68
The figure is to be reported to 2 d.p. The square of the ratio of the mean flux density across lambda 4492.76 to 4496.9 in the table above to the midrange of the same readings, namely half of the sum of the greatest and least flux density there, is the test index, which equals 1.00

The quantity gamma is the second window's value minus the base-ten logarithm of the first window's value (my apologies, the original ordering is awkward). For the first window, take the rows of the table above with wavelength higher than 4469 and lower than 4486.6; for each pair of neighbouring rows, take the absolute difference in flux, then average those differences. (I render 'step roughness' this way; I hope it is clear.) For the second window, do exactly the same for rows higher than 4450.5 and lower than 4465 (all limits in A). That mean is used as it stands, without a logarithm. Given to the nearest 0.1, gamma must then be 13.5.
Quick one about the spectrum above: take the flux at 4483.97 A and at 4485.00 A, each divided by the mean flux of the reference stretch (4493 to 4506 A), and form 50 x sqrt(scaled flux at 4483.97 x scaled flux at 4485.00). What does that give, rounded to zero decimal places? 58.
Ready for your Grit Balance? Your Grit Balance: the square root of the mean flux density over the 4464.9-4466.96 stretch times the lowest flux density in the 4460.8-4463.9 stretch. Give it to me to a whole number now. 297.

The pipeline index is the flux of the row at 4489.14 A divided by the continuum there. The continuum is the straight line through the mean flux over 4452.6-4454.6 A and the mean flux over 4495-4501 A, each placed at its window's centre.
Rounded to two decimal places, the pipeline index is 0.89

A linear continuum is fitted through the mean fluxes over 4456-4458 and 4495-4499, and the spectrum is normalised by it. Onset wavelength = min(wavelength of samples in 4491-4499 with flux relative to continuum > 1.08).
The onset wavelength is 4498.45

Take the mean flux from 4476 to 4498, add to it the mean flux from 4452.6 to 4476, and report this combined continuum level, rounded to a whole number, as 612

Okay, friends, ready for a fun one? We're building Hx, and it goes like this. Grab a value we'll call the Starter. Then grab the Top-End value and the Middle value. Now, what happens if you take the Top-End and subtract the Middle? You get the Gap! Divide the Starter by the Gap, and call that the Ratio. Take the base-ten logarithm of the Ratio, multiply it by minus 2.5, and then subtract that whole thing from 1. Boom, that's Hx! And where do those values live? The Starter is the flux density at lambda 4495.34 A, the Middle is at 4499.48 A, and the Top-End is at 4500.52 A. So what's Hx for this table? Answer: 3.7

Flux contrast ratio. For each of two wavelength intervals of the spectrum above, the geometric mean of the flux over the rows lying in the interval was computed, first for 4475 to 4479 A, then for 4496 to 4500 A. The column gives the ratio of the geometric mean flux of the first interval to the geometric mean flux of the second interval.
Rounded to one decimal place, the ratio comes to 1.0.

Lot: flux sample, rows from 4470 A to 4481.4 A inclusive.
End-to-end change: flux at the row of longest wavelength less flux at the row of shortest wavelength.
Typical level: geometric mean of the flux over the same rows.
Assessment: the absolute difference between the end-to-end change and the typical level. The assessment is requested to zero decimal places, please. 298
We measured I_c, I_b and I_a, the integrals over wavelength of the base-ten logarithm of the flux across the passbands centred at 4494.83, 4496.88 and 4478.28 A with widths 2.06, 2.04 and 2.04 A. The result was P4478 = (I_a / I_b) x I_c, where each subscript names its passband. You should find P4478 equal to 5.02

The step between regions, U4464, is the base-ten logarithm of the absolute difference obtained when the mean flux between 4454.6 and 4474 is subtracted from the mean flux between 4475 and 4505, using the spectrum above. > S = 1.4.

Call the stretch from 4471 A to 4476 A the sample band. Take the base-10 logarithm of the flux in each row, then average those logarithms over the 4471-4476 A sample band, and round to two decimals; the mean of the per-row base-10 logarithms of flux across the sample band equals 2.48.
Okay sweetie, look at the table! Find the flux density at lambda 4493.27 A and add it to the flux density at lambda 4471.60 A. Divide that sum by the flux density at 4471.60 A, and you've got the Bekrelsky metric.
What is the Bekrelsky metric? 1.88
